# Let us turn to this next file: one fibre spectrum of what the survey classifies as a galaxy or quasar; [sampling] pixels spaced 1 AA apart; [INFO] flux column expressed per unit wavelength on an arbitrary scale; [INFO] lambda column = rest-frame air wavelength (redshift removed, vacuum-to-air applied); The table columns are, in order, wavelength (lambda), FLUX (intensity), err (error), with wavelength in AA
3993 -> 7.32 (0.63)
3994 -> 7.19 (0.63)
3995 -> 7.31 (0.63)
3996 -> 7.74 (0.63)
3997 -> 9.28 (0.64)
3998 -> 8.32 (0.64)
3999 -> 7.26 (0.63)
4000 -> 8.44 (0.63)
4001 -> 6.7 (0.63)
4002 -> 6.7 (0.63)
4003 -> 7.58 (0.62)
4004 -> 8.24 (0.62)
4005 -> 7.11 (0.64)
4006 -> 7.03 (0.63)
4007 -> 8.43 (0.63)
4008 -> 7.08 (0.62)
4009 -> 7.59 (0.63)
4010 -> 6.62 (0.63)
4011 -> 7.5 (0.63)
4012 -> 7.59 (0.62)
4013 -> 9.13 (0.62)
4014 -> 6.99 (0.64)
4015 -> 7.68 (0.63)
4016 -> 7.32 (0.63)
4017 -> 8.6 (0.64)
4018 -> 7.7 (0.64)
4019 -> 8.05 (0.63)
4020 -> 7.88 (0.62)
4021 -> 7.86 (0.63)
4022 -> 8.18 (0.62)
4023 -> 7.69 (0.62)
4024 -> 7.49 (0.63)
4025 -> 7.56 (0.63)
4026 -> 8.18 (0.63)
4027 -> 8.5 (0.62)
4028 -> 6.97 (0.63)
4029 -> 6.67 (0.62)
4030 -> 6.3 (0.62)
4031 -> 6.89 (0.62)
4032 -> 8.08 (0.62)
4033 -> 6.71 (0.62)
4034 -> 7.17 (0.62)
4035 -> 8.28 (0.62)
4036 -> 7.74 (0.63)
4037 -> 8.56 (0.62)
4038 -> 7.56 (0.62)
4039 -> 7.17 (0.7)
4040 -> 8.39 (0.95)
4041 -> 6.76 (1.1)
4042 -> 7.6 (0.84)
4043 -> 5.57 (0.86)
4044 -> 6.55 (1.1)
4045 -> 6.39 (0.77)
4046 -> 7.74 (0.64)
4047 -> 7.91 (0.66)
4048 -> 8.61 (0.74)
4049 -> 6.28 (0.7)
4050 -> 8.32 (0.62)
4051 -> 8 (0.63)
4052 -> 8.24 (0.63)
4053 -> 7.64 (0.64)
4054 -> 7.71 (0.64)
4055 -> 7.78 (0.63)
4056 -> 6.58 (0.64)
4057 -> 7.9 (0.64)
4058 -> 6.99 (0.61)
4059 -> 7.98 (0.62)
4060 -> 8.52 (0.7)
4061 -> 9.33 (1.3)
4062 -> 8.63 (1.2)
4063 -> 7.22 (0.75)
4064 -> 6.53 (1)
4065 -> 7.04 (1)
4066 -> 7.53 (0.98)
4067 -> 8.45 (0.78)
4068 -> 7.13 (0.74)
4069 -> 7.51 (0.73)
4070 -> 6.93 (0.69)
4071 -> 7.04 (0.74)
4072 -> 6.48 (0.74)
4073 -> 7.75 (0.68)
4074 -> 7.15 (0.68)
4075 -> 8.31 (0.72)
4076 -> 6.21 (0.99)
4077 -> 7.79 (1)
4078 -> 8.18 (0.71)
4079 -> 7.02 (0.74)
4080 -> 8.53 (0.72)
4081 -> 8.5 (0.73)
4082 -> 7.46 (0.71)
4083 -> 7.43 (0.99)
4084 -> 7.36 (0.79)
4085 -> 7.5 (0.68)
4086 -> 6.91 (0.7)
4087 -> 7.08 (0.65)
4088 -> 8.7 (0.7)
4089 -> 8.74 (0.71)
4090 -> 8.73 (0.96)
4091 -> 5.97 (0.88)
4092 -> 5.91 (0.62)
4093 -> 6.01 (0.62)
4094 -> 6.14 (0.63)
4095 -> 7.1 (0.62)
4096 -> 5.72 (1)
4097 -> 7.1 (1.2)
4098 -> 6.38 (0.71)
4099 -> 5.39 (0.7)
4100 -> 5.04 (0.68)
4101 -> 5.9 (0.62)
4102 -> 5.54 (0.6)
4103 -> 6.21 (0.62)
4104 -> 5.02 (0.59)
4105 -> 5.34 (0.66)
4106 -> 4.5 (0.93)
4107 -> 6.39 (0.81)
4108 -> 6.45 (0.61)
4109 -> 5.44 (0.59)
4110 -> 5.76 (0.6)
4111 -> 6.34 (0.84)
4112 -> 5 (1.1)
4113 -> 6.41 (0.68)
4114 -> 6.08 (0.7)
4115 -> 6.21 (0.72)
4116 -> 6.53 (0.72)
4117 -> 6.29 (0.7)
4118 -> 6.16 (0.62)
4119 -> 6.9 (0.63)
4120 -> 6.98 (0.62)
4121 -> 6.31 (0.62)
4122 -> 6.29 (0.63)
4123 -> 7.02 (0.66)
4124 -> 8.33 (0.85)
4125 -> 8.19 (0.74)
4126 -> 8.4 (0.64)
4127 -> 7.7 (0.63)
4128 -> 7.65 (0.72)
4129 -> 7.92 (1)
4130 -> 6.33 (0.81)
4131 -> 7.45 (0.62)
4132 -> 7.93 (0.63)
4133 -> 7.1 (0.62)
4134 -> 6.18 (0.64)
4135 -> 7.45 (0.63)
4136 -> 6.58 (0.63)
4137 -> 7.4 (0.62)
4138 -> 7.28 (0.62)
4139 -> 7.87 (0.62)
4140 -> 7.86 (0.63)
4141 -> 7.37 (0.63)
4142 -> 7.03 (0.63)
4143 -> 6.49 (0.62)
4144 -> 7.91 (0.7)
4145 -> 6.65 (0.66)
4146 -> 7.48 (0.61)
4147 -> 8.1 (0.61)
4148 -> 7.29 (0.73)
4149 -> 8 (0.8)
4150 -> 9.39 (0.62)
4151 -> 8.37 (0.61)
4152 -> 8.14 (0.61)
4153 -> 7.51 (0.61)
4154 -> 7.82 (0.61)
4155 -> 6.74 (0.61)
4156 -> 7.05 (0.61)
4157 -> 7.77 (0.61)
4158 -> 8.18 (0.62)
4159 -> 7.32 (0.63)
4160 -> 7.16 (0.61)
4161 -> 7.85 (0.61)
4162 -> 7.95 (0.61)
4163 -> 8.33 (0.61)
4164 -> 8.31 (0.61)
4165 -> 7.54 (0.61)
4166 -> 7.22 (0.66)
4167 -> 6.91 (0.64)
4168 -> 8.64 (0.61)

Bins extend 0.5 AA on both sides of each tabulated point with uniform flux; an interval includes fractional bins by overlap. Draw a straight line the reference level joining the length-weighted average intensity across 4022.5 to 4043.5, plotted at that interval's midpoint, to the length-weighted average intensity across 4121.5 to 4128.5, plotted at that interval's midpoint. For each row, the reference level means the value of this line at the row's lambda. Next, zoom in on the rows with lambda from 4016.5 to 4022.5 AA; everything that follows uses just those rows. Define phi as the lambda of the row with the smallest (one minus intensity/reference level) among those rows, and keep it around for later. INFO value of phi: 4017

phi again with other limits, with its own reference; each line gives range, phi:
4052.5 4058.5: 4057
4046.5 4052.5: 4048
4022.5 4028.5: 4027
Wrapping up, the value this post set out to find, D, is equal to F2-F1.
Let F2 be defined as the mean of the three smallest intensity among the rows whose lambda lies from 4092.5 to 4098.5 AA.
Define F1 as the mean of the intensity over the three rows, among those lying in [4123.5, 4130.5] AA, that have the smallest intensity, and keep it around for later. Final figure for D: -1.3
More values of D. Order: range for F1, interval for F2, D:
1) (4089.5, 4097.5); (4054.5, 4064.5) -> 0.8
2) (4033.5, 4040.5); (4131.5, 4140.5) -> -0.7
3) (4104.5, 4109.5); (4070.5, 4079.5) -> 1.5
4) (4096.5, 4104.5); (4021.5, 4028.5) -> 2.2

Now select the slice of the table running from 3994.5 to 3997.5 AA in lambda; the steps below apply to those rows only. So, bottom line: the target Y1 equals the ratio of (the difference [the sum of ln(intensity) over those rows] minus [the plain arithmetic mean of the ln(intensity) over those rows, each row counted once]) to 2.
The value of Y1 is 2.09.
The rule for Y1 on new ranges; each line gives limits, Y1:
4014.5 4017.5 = 2.06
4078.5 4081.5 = 2.08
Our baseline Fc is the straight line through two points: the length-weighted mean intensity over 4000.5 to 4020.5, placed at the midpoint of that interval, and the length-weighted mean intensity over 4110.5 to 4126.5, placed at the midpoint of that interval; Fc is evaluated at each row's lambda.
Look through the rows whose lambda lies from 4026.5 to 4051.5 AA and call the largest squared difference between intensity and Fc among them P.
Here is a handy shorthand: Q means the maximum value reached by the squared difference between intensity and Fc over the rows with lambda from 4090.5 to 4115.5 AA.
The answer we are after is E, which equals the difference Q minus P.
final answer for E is 2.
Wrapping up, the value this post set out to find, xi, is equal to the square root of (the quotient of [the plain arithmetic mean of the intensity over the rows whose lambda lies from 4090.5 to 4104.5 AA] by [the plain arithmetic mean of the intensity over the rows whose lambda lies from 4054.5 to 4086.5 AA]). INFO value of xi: 0.89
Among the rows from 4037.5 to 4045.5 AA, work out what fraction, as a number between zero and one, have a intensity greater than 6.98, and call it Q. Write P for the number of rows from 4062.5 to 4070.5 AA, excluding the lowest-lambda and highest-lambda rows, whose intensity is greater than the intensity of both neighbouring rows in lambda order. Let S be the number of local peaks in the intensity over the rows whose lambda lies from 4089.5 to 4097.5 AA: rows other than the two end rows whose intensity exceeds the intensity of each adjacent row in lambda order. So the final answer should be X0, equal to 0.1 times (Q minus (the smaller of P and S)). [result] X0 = -0.050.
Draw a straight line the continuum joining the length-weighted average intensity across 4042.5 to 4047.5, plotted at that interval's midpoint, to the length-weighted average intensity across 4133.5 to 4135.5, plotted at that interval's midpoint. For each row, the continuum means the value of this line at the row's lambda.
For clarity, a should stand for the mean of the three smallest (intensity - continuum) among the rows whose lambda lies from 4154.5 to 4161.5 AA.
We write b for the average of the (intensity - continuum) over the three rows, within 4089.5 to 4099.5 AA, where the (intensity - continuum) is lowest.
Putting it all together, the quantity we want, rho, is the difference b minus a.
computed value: -1.3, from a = 0.17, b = -1.1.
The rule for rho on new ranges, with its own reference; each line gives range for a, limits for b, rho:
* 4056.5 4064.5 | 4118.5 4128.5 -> -0.4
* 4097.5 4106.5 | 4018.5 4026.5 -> 2.7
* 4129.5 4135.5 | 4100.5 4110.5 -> -1.6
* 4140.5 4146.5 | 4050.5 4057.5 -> 0.6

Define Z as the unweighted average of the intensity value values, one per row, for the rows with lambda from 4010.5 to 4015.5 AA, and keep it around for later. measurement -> 7.78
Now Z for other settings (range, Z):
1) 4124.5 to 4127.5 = 8.10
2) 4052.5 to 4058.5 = 7.43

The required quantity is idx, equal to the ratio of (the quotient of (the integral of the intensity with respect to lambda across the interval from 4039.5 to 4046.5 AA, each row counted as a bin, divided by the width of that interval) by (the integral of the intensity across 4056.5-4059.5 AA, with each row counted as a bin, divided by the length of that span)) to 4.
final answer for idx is 0.230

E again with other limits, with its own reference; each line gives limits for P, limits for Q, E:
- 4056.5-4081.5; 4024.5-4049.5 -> -2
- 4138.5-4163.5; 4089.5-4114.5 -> -3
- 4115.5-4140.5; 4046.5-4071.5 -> 2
